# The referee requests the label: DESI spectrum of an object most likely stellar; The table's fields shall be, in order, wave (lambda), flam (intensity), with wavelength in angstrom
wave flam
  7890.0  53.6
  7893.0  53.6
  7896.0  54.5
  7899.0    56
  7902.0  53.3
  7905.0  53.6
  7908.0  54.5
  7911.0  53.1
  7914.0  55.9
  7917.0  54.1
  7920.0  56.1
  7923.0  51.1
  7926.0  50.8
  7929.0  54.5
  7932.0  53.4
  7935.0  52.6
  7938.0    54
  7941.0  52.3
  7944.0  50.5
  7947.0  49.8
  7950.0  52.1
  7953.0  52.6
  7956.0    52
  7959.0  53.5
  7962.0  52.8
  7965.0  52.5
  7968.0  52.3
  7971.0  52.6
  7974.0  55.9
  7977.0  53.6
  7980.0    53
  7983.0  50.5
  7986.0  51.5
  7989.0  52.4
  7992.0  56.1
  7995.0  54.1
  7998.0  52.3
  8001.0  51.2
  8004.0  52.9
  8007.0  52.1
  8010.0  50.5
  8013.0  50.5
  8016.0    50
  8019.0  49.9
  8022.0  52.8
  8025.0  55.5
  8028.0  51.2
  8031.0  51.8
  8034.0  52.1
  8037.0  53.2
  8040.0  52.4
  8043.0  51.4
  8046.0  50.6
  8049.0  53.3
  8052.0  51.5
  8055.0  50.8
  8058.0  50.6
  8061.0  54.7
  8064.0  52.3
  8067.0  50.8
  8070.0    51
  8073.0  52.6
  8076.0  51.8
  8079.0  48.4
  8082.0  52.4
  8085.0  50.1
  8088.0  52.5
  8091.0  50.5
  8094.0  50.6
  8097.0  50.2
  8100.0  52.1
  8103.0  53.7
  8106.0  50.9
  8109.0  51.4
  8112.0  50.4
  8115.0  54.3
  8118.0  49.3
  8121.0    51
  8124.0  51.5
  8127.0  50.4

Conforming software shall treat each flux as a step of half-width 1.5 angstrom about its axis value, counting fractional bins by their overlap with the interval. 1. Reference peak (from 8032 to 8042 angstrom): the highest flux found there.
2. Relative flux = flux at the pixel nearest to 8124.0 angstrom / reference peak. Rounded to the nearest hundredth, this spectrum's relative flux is 0.97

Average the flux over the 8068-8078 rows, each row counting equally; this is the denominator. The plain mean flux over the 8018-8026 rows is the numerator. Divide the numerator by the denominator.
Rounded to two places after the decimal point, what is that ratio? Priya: 1.02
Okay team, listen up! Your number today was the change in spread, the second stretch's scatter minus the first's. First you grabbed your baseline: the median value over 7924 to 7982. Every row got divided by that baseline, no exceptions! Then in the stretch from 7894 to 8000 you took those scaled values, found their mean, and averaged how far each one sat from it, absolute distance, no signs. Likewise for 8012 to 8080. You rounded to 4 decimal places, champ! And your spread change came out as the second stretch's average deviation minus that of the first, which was -0.0021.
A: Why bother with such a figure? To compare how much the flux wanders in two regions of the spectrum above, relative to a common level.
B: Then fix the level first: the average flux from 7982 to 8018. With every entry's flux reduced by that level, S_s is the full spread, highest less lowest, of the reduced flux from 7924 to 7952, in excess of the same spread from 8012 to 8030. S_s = -0.90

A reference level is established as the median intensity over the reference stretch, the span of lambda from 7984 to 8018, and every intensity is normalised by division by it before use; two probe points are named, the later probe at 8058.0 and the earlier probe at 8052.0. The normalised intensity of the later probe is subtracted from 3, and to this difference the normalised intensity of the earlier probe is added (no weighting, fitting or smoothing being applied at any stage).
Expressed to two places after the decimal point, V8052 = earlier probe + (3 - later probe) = 3.02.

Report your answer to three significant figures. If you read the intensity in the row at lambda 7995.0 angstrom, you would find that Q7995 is 54.1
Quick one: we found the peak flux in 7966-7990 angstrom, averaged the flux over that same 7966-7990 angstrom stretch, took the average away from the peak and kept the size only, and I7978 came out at 3.17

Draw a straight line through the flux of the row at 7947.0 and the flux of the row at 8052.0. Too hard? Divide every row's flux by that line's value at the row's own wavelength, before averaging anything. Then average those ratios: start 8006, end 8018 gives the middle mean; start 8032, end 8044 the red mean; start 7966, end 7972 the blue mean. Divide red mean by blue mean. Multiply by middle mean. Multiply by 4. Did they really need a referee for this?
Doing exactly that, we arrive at 3.89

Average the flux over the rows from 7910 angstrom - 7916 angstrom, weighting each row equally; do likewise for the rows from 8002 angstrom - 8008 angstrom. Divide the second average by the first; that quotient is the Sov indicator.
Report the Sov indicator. 0.96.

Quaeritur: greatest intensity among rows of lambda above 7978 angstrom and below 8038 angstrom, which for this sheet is 56.1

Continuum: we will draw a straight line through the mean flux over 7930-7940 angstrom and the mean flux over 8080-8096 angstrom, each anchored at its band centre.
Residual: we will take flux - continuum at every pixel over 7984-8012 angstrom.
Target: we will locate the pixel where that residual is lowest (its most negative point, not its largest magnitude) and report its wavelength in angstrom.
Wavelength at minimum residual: 8010.0 angstrom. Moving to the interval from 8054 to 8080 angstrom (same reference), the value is 8079.0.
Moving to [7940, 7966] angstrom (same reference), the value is 7947.0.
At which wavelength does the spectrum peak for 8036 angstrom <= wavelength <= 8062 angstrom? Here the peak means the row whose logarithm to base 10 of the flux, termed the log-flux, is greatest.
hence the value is 8061.0 angstrom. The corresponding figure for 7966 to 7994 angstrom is 7992.0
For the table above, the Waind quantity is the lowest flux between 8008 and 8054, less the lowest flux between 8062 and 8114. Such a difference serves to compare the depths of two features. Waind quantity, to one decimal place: 1.5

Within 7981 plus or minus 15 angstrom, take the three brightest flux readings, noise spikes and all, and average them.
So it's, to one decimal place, 55.4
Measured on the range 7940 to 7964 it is 53.0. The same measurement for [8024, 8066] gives 54.5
